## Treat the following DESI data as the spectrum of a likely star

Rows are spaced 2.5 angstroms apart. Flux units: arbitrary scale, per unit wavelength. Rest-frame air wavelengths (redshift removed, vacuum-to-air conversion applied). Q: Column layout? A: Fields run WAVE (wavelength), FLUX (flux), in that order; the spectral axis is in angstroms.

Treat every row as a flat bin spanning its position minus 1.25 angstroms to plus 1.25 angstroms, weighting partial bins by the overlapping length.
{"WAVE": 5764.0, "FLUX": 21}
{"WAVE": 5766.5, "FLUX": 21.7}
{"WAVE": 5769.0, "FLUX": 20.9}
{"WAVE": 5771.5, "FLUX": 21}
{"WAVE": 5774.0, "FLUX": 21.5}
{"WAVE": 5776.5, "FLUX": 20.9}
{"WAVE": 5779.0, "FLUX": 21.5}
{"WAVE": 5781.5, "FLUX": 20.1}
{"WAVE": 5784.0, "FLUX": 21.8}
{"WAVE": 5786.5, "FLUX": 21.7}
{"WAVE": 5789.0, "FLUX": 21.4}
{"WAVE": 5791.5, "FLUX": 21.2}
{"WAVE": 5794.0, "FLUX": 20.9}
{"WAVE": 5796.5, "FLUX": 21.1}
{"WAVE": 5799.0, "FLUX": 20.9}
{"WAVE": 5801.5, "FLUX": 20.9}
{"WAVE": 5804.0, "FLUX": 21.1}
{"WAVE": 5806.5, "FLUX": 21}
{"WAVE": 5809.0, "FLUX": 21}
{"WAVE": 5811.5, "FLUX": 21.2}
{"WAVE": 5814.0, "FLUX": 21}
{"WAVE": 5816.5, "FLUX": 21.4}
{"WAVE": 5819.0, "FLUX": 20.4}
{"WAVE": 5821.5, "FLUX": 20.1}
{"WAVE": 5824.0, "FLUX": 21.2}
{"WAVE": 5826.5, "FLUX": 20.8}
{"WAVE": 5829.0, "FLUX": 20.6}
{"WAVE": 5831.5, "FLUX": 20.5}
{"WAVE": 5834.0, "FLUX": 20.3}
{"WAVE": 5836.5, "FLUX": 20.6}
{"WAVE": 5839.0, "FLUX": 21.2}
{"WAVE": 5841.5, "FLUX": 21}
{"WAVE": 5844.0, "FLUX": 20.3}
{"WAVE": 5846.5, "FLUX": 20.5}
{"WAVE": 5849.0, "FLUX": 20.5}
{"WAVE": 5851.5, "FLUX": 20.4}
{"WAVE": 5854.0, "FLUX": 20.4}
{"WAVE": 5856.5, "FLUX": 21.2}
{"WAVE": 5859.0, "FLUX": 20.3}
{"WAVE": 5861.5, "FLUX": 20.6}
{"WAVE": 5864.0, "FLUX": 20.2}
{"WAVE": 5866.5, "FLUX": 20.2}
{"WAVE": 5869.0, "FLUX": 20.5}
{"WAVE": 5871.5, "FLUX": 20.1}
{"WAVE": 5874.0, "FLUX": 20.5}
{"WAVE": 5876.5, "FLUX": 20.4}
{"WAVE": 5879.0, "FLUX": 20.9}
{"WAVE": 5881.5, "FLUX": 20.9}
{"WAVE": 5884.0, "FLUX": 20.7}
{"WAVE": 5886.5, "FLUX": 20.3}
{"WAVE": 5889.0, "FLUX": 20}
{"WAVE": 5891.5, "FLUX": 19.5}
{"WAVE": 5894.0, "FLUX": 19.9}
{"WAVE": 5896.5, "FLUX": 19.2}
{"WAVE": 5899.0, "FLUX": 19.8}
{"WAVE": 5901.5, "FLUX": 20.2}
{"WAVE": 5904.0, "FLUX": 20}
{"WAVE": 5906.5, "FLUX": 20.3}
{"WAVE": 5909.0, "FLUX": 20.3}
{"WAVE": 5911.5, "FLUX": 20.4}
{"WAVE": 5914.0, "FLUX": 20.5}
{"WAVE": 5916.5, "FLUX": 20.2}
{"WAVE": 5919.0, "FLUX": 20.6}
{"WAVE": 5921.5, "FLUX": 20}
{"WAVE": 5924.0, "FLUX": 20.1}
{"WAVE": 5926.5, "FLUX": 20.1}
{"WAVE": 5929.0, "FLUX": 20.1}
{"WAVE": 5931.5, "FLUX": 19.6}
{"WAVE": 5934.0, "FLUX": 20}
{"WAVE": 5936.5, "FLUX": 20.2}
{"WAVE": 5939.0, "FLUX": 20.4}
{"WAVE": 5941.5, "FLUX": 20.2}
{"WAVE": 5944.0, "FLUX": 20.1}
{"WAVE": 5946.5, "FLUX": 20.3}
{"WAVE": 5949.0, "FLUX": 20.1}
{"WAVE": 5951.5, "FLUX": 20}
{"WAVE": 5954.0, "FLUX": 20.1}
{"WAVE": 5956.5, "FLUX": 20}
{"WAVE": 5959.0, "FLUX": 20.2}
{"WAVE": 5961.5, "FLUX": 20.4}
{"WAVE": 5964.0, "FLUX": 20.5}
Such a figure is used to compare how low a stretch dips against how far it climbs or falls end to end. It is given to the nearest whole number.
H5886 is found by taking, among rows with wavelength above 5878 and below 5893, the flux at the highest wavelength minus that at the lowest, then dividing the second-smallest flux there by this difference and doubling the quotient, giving -29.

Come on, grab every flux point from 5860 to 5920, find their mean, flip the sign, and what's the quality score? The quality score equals -20.3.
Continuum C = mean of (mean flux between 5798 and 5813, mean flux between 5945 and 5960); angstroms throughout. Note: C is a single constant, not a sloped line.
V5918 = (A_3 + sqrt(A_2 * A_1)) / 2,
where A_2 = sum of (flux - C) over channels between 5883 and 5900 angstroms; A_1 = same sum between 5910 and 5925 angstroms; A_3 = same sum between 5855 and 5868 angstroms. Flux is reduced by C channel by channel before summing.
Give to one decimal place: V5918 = 1.2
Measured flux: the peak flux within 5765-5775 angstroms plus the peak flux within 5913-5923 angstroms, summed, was 42.3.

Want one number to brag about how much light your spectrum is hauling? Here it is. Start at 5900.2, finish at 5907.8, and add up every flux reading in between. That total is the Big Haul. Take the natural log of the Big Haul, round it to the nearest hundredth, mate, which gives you 4.10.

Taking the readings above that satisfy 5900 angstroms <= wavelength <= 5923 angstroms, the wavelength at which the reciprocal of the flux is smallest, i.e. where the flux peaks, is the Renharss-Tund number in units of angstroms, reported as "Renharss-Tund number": 5919.0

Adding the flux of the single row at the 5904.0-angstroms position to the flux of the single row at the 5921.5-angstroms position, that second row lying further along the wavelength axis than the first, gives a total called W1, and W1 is 40.0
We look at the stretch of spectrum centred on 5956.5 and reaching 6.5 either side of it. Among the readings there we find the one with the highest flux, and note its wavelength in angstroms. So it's 5961.5 angstroms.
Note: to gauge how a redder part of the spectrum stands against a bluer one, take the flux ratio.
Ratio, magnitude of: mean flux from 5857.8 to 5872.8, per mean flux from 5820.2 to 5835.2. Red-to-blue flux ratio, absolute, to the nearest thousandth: 0.987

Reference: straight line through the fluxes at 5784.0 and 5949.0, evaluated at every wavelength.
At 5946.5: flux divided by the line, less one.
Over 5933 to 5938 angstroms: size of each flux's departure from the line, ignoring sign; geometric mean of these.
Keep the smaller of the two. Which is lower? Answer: 0.009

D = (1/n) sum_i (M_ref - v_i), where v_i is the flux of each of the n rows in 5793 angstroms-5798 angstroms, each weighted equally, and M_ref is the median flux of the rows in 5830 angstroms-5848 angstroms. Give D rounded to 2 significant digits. -0.50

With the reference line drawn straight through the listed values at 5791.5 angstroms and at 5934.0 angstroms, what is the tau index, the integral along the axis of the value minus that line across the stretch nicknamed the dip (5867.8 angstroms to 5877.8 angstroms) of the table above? -1.4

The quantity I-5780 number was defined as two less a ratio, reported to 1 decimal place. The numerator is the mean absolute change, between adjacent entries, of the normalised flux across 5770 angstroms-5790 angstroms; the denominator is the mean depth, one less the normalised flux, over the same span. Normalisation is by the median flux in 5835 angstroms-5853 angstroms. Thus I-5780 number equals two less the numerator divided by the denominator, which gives 3.0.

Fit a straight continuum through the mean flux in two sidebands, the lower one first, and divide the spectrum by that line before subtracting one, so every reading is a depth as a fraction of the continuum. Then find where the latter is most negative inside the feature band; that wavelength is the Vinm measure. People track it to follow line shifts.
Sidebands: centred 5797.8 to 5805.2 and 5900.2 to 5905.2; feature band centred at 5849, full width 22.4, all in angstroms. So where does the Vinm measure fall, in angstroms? 5844.0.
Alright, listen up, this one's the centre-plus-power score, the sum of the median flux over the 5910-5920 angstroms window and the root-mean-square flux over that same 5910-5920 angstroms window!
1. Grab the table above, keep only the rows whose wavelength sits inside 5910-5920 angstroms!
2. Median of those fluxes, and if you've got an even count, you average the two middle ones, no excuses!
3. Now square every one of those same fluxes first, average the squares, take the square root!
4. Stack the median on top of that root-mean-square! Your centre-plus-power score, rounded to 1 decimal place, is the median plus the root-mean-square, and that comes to 40.9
